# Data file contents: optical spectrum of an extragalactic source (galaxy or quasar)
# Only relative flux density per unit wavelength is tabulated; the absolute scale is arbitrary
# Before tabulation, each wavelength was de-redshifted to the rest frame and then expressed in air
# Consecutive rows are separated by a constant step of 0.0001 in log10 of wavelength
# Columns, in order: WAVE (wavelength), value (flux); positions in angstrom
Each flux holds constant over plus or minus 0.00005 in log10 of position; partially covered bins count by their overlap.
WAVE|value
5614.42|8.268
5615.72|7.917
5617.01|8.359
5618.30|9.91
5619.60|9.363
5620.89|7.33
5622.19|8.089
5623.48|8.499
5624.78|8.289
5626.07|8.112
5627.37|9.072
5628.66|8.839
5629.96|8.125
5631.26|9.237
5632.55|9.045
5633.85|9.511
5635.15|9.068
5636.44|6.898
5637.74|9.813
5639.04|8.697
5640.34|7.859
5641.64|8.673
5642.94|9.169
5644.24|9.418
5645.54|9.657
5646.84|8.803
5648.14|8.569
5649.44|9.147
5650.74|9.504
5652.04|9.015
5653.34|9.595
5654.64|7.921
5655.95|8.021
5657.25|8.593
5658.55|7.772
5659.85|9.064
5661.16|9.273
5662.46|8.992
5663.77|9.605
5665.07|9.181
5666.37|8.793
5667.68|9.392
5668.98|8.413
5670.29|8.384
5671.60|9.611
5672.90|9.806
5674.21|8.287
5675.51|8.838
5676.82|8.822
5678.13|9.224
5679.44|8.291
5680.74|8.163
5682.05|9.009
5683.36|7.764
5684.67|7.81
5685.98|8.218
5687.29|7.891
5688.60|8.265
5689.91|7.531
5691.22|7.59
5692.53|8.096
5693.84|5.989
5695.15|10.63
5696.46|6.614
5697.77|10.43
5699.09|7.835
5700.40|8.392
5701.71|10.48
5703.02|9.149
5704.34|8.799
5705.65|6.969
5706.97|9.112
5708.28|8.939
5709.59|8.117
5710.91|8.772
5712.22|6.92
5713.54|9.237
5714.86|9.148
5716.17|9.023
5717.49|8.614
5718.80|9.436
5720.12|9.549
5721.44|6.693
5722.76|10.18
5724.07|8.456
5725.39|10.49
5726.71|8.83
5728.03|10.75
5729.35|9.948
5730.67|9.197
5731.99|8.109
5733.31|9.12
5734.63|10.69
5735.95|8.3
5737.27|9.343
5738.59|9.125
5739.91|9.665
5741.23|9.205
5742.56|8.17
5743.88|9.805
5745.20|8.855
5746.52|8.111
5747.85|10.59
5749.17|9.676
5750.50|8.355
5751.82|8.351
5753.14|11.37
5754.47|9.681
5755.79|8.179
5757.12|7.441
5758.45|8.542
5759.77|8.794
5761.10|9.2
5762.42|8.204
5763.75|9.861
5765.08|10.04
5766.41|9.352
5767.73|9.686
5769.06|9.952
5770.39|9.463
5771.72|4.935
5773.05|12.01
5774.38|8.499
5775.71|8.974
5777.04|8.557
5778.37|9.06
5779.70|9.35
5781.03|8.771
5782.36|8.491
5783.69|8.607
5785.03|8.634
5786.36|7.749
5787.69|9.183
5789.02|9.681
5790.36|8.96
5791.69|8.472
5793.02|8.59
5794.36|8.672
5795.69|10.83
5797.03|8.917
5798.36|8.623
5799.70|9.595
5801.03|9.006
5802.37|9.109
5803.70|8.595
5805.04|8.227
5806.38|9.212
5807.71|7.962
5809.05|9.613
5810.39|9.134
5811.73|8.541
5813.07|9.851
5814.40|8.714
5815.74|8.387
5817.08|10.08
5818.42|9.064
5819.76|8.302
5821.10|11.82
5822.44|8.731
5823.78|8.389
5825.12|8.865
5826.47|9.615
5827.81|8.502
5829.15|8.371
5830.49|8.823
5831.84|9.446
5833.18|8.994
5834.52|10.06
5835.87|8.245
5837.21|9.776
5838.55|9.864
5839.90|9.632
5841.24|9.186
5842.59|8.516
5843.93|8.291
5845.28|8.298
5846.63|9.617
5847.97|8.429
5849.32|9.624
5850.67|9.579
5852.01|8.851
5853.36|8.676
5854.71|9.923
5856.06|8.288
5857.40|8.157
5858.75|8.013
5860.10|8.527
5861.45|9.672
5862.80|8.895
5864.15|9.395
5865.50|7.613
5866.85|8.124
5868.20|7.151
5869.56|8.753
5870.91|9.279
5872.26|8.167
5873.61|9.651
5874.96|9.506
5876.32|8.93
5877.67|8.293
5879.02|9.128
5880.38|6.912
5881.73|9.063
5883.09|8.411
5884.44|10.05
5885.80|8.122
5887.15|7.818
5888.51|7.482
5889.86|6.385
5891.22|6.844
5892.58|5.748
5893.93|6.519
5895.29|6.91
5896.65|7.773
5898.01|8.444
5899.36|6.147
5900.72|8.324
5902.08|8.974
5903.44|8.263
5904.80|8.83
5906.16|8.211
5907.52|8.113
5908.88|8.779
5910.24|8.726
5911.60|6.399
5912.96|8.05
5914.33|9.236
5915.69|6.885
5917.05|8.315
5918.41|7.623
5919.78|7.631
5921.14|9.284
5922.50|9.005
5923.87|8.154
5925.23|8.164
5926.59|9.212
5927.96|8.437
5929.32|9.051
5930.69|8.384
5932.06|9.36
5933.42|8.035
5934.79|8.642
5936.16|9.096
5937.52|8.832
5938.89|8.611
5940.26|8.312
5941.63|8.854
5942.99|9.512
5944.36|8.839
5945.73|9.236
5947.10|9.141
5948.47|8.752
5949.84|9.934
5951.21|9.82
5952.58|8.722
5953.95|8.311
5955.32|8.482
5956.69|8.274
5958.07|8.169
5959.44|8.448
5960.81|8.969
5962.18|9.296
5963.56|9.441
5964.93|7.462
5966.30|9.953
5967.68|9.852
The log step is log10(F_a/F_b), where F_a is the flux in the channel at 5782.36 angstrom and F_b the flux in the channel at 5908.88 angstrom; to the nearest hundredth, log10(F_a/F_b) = -0.01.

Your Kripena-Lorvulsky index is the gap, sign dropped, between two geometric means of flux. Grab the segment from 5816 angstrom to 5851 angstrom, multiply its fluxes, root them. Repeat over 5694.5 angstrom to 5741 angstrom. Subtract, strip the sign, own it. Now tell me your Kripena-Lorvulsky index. 0.19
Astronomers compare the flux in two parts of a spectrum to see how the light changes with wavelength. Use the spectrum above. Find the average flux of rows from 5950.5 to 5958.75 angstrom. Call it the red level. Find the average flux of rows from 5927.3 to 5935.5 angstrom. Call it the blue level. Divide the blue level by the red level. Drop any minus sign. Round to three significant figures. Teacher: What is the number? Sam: 1.00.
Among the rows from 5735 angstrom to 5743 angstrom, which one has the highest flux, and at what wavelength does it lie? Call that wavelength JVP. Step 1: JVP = 5739.91 angstrom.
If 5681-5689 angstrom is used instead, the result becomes 5682.05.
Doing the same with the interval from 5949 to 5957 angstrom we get 5949.84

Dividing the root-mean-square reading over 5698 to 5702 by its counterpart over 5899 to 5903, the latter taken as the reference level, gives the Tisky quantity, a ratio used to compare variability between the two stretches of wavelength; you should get 1.13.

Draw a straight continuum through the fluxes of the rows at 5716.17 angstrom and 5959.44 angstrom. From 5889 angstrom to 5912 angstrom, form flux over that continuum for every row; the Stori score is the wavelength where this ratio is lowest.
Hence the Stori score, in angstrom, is 5892.58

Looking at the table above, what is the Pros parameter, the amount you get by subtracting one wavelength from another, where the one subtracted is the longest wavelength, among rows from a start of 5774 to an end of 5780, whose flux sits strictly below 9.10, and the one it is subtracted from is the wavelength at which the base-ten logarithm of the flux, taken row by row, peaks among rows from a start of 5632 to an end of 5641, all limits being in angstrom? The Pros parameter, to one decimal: -140.6 angstrom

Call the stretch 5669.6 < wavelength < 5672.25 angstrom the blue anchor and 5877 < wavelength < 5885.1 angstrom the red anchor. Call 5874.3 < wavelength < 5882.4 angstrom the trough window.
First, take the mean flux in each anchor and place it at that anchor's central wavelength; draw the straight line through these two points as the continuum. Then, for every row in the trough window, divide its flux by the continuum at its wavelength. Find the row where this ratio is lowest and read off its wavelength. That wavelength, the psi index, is 5880.38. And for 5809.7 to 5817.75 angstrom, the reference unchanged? 5815.74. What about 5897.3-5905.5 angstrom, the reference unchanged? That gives 5899.36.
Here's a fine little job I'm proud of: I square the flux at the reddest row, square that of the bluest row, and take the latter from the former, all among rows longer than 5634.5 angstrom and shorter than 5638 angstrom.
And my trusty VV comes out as 14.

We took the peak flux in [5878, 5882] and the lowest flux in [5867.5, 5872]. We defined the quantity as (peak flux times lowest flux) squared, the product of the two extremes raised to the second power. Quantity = 4261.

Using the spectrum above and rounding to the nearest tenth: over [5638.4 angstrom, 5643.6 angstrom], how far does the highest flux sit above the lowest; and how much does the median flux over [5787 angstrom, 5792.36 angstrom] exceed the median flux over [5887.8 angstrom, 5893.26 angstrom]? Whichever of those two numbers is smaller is 1.3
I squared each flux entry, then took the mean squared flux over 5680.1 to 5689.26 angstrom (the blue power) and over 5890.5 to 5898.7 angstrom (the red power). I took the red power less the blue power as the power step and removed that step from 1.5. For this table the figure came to 18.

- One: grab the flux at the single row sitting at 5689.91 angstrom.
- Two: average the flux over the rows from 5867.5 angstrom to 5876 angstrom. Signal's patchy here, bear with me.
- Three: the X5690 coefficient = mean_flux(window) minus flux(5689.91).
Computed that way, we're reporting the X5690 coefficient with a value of 1.2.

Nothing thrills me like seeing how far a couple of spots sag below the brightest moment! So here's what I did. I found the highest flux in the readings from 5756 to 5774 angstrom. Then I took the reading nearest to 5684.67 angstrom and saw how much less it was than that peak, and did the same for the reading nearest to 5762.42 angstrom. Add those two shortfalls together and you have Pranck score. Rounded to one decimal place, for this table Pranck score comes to 8.0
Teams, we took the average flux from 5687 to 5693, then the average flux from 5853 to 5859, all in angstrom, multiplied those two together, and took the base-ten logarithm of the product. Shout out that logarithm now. 1.83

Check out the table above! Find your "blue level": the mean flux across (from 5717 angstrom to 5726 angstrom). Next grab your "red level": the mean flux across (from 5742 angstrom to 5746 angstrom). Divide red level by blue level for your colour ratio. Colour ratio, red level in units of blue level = 0.99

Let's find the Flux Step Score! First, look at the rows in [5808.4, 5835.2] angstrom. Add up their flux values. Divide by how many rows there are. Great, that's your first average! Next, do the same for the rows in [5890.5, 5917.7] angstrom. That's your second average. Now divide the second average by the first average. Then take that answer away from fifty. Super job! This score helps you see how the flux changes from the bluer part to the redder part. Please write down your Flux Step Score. 49.2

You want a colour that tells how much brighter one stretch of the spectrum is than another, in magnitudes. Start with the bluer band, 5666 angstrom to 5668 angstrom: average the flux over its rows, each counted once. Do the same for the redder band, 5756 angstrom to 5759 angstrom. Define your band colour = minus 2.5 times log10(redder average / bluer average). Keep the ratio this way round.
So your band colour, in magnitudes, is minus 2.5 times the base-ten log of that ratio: 0.14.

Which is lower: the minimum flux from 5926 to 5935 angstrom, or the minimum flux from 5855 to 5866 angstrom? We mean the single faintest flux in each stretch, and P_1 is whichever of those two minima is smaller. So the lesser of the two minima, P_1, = 7.6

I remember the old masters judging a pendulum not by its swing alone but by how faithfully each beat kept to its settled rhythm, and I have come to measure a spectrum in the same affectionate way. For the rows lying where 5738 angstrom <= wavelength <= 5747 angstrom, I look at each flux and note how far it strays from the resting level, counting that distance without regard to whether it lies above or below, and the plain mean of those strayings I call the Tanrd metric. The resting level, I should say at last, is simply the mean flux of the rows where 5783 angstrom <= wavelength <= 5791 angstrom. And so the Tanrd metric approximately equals 0.57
